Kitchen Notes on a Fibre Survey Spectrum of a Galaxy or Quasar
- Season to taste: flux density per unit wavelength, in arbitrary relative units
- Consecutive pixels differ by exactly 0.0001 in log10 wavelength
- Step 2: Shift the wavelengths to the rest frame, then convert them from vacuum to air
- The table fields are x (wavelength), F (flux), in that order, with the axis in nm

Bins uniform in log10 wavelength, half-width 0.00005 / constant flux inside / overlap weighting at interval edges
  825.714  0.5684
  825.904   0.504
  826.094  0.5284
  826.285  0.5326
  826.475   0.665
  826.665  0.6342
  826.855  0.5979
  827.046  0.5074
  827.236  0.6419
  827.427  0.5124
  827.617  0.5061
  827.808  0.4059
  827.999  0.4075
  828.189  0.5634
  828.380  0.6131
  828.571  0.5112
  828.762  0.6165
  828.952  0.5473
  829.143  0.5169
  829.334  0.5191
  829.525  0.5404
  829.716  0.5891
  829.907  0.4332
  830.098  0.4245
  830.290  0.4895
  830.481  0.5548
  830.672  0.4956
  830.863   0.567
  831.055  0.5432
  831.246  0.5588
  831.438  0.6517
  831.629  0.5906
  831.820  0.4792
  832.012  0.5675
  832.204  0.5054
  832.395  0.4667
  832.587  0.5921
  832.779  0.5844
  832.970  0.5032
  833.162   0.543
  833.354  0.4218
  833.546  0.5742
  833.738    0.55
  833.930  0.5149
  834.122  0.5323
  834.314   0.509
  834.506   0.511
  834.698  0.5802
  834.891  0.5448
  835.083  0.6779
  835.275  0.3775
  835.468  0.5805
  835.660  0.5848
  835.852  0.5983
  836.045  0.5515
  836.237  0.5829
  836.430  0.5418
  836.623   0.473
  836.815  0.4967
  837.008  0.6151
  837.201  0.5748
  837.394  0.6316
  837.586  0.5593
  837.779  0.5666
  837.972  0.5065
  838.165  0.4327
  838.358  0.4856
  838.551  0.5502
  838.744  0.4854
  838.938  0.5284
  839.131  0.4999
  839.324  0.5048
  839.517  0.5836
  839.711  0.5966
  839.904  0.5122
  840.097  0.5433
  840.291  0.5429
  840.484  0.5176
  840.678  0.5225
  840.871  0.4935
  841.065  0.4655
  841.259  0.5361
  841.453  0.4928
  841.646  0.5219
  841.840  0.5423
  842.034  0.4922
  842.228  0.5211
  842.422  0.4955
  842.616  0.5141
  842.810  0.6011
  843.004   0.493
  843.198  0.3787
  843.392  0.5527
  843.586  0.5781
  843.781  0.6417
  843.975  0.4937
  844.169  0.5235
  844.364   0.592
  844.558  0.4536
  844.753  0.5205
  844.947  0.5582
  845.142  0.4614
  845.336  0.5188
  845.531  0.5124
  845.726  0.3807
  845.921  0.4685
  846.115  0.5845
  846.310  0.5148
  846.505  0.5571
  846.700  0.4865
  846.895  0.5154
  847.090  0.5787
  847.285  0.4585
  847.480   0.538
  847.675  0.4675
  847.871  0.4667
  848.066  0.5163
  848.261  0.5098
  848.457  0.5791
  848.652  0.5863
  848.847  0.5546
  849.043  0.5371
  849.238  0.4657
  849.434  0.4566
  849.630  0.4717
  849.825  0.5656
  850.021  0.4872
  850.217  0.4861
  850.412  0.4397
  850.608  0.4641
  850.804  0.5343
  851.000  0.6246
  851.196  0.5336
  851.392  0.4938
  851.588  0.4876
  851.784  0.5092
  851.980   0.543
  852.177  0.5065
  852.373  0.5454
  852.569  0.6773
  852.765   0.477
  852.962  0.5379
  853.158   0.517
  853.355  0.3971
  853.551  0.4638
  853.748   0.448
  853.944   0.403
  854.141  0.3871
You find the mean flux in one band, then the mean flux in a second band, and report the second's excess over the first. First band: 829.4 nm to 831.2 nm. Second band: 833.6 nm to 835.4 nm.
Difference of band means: 0.018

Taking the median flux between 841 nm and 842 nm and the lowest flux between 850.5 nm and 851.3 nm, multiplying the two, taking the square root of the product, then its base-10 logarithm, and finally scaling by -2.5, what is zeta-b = 0.77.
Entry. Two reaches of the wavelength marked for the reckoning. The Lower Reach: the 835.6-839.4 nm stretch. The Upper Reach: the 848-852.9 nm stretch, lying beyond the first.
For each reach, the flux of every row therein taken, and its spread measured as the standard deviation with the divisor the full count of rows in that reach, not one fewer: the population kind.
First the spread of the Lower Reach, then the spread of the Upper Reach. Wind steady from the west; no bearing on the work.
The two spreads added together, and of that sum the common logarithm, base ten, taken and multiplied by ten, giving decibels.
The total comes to -9.8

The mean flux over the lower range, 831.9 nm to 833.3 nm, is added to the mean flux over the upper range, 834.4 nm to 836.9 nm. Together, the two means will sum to 1.08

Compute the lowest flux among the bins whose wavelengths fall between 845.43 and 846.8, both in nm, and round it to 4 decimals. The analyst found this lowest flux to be 0.3807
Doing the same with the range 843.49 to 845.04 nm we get 0.4536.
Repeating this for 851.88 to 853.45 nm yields 0.3971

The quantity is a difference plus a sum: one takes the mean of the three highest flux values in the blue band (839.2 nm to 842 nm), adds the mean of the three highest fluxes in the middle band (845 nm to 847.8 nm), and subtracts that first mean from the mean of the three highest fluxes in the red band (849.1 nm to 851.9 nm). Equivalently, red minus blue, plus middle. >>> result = 0.57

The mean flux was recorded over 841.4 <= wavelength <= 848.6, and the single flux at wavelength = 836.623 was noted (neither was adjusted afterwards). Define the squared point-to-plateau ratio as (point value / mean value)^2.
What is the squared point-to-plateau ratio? 0.84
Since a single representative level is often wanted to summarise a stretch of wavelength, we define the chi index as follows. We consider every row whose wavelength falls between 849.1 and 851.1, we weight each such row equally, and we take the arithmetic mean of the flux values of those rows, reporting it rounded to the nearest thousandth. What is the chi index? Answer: 0.500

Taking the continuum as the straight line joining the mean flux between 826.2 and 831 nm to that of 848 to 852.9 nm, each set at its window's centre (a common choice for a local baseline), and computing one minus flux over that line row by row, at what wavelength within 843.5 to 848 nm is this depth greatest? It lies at 845.726 nm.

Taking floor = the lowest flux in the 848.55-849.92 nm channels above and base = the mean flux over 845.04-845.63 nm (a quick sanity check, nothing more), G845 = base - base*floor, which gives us 0.270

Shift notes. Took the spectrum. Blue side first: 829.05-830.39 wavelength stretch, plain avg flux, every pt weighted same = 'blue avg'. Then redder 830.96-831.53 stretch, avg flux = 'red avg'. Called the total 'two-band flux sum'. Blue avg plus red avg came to 1.086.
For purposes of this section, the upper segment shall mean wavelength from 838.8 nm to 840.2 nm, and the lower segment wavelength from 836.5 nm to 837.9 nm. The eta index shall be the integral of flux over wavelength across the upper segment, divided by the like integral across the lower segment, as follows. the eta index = 0.96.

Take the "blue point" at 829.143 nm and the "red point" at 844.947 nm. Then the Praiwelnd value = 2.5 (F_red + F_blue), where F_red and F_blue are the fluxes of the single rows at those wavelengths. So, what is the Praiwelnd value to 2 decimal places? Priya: 2.69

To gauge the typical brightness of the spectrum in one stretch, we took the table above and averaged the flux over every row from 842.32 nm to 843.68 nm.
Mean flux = 0.516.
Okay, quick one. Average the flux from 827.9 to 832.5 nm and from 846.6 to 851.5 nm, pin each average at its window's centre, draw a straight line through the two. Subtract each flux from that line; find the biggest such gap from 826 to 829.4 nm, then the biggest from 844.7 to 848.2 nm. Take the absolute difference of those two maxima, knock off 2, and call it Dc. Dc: -1.99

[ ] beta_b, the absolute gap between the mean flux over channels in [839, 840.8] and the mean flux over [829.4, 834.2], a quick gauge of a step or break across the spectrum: 0.005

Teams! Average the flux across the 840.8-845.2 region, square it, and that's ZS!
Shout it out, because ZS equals 0.269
